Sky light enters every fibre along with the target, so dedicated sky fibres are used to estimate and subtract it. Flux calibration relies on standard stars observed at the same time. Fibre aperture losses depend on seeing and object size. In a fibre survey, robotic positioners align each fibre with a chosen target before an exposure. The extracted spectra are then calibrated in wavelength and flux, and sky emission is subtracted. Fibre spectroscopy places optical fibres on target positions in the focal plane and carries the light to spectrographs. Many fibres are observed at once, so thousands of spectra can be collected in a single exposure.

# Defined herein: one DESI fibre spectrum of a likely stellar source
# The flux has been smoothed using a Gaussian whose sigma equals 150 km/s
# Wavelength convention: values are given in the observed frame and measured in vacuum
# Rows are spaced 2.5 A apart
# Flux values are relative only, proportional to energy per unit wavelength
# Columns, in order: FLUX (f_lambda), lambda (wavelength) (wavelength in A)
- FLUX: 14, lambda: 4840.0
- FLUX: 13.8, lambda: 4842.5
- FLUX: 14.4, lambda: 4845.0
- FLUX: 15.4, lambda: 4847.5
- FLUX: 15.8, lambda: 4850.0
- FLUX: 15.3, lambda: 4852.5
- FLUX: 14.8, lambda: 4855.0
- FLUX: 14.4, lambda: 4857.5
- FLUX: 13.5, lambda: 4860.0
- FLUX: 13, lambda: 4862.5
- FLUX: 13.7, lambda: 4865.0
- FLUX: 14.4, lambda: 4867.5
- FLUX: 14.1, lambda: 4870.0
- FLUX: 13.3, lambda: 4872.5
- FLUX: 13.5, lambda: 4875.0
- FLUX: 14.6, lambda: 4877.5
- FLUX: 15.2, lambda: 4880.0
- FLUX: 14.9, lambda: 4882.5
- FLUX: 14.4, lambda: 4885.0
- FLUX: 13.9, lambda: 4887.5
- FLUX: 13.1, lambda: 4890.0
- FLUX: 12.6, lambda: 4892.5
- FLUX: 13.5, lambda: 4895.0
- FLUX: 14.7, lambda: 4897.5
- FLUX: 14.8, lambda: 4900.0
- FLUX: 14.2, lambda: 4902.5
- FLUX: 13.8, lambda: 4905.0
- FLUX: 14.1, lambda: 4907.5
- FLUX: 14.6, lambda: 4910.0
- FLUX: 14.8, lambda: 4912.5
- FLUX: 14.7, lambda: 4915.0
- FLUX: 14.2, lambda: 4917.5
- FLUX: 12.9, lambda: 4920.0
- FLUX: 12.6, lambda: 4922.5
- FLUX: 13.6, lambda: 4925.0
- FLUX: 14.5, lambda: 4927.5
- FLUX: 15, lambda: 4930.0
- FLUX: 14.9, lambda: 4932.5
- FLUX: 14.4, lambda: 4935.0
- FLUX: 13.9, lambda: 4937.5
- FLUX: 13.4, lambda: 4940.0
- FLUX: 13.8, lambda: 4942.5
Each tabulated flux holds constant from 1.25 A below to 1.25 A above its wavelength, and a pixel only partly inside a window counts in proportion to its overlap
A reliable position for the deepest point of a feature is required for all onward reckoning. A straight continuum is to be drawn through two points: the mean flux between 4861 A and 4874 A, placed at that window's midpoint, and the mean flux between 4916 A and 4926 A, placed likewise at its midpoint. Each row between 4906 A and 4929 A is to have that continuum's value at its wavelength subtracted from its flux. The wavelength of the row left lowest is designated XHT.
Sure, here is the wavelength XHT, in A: 4922.5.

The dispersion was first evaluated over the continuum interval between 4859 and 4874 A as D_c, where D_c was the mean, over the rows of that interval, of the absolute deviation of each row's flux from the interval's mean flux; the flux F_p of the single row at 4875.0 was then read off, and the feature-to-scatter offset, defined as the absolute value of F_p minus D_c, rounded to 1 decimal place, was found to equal 13.1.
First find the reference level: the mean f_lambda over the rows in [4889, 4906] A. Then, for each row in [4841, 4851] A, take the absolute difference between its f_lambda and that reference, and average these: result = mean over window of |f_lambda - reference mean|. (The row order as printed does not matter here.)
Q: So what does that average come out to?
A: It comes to 1.0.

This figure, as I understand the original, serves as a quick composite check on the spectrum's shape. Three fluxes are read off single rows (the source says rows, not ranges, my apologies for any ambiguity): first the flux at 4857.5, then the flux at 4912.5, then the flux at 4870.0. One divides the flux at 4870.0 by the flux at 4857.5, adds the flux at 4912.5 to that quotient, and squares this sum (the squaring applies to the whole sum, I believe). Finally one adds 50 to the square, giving 299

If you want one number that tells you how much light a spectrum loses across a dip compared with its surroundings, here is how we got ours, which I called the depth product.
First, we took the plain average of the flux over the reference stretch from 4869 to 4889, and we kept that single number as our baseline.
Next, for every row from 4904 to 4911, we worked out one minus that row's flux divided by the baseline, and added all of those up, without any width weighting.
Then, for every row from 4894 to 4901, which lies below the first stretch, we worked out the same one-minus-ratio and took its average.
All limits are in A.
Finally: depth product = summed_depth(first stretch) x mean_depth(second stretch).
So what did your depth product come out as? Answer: 0.000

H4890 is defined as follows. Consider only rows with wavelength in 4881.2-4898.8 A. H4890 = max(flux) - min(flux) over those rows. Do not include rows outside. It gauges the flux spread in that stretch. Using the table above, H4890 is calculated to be 2.30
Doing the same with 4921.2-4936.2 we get 2.40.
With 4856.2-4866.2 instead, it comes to 1.40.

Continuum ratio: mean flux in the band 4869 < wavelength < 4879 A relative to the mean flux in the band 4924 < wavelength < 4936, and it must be 0.96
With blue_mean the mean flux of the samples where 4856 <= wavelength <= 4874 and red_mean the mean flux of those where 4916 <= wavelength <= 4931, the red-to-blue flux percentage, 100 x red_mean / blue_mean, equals 100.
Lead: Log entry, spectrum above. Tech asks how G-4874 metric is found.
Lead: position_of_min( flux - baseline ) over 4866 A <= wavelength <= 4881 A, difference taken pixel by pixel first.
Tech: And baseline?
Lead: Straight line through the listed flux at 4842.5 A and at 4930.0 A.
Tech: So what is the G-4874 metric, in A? 4872.5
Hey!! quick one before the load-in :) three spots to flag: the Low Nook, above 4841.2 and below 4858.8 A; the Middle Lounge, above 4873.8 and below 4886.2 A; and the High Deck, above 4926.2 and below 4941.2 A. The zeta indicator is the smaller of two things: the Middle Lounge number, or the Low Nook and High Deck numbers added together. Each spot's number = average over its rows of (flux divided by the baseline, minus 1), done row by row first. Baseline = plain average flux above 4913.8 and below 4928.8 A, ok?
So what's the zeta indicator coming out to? 0.06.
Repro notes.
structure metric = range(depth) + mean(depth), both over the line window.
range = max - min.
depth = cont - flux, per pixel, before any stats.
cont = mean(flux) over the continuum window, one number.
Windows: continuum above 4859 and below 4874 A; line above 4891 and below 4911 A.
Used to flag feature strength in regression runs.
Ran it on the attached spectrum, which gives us 1.8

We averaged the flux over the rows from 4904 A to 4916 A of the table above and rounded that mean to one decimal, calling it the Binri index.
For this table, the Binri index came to 14.4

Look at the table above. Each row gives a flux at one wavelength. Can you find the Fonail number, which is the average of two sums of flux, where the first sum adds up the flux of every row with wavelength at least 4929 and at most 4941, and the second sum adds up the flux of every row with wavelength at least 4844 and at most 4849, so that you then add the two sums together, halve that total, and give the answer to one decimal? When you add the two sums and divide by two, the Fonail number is 50.7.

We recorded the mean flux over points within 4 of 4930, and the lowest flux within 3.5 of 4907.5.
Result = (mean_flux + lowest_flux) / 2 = 14.3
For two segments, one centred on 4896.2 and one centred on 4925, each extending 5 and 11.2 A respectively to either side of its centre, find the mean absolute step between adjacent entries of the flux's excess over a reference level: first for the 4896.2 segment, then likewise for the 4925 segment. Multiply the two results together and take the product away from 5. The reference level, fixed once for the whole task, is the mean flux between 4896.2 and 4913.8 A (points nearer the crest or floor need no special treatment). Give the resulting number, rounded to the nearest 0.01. 4.53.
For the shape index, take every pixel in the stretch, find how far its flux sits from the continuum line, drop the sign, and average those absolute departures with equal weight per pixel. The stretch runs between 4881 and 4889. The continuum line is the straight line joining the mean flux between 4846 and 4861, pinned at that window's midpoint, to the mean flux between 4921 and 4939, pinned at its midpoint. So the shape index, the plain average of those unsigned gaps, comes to 0.4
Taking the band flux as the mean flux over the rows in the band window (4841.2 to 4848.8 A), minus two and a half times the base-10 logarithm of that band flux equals -2.91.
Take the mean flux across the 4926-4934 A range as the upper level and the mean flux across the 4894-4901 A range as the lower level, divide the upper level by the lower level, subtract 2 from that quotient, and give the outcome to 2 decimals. -0.97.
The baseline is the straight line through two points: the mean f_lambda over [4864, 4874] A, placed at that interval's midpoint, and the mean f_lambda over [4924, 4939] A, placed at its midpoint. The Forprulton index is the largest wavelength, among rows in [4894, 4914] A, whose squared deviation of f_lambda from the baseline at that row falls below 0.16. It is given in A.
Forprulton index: 4910.0 A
